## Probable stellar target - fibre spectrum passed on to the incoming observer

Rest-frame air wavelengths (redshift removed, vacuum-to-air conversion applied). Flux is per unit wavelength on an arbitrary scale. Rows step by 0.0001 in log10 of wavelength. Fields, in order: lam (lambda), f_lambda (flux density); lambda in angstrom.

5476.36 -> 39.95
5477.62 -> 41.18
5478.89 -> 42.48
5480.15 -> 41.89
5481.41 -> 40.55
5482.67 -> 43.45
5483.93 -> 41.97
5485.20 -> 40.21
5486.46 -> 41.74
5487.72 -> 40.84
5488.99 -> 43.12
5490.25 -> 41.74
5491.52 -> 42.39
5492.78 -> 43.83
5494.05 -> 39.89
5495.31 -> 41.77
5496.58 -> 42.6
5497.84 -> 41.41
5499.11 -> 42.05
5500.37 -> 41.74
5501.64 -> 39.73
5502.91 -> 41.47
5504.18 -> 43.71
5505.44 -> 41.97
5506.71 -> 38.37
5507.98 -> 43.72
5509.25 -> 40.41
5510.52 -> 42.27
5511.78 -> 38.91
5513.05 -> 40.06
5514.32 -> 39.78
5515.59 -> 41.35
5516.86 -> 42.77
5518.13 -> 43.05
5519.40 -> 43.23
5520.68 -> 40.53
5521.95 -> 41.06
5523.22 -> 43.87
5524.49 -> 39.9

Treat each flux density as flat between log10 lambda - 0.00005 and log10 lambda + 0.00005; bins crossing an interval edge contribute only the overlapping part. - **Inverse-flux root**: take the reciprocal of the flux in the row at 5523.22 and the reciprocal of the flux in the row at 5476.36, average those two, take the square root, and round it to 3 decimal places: 0.155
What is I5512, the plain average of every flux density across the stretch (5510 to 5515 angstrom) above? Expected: 40.3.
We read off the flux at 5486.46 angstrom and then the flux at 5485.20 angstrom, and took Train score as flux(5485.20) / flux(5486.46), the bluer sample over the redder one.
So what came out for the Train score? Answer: 0.96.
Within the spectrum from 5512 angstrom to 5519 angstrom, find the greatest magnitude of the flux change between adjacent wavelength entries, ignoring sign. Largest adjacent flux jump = 1.6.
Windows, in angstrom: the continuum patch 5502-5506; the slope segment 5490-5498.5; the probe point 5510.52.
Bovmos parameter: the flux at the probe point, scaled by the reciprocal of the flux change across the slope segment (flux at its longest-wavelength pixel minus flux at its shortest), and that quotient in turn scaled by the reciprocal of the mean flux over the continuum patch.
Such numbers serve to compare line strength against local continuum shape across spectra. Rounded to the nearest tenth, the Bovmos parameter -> -3.0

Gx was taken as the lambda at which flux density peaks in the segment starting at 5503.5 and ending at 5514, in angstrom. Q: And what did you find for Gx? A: 5507.98 angstrom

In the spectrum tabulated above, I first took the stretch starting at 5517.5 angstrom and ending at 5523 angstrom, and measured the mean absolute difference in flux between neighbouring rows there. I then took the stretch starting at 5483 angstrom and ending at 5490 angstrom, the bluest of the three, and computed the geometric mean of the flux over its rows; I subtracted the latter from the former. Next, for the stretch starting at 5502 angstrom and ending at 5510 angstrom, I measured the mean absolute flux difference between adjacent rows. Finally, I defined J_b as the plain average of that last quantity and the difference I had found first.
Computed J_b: -18.6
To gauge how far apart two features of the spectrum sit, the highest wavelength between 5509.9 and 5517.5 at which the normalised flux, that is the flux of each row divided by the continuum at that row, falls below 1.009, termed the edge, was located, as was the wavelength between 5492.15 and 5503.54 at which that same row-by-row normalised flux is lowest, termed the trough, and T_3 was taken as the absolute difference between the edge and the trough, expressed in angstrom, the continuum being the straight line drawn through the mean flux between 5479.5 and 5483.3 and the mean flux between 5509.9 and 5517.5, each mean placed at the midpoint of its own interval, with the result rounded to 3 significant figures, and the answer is 20.3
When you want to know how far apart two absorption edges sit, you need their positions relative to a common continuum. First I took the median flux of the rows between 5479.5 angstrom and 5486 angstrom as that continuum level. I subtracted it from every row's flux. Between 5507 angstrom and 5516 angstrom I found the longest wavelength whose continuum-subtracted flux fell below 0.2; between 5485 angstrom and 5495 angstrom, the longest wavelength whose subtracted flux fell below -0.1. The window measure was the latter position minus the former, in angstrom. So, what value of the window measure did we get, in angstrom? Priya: -21.5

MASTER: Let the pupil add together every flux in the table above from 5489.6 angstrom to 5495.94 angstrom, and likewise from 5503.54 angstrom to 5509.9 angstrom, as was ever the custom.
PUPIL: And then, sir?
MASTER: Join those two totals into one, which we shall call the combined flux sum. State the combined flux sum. 417.8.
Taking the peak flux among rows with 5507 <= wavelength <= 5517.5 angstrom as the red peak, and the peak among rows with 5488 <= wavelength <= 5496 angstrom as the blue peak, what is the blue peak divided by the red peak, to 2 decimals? 1.00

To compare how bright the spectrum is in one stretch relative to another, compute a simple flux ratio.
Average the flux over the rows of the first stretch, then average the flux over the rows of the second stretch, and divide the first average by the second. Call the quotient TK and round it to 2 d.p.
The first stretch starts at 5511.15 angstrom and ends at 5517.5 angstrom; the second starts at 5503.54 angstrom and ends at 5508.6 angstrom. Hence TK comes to 0.97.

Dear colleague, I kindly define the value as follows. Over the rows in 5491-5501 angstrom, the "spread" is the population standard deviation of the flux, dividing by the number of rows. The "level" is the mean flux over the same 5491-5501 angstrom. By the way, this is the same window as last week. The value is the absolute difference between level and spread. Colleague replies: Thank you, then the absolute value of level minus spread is 40.9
